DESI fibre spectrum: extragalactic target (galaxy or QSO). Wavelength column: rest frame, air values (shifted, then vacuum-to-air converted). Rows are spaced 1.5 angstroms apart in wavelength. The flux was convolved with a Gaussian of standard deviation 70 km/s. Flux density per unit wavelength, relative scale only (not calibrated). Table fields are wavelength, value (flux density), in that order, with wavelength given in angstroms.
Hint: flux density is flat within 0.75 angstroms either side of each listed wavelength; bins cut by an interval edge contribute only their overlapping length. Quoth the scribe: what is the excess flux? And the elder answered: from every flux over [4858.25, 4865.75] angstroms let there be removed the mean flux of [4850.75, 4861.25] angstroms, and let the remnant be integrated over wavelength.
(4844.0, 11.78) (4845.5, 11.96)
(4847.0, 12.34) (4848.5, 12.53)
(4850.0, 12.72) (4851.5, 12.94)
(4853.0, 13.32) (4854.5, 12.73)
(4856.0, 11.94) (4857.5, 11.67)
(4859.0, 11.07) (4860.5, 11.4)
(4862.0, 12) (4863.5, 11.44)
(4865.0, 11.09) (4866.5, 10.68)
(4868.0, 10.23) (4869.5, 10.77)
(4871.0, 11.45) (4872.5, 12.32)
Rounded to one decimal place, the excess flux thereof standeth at -5.6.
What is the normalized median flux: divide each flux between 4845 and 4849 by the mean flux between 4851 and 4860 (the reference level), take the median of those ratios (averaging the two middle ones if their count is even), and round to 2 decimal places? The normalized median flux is 1.01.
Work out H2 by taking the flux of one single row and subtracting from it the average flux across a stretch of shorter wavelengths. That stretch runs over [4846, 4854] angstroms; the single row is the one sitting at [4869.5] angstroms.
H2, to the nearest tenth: -2.0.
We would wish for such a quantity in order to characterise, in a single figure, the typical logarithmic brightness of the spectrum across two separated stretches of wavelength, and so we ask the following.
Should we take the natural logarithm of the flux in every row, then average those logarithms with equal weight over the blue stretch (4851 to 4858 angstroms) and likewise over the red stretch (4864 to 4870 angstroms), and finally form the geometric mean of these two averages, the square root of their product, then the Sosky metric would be 2.45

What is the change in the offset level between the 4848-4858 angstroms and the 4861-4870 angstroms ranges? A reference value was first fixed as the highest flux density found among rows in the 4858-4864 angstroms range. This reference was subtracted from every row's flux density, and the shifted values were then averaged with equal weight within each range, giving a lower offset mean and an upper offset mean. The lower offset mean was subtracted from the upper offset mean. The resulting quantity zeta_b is -1.5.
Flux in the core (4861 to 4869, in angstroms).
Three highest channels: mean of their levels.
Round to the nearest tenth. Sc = 11.5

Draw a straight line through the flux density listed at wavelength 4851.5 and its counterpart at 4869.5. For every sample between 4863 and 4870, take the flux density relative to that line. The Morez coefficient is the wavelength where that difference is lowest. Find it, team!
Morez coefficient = 4868.0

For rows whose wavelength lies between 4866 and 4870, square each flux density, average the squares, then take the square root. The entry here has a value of 10.6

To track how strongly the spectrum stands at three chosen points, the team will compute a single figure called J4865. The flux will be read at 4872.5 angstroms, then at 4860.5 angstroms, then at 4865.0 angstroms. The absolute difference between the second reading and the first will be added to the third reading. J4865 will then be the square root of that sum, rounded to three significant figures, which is 3.47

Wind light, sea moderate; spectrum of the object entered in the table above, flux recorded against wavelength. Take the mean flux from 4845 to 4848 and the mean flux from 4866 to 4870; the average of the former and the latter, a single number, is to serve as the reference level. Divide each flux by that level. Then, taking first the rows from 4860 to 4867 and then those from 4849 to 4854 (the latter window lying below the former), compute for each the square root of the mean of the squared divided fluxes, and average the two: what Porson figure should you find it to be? 1.07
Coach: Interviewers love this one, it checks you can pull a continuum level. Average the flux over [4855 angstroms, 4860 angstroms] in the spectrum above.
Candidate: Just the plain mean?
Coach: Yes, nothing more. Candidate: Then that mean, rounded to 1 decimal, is 11.6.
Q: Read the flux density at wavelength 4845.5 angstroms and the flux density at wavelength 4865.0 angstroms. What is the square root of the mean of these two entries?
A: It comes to 3.39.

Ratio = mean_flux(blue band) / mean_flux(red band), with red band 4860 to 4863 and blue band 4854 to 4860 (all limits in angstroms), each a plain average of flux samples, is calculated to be 1.01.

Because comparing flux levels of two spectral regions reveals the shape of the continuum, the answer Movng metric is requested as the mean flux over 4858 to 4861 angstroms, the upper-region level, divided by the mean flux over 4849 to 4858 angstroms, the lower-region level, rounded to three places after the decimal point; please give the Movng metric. 0.895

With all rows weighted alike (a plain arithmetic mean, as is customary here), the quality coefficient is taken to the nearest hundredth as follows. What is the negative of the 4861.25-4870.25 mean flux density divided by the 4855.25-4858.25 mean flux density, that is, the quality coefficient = -0.93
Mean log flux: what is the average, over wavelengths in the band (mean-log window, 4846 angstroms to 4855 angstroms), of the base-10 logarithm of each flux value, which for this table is 1.11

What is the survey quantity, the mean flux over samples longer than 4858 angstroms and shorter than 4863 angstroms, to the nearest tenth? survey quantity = 11.5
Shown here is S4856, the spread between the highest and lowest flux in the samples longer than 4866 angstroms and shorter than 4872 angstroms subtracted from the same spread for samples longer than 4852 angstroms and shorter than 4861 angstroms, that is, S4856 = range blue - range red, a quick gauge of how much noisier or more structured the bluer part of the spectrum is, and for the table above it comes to 1.0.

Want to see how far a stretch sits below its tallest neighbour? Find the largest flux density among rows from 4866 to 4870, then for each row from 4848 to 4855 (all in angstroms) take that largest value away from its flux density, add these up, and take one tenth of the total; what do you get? 1.0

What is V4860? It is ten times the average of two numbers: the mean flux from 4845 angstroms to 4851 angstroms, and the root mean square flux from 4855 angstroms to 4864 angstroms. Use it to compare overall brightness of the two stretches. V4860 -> 120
